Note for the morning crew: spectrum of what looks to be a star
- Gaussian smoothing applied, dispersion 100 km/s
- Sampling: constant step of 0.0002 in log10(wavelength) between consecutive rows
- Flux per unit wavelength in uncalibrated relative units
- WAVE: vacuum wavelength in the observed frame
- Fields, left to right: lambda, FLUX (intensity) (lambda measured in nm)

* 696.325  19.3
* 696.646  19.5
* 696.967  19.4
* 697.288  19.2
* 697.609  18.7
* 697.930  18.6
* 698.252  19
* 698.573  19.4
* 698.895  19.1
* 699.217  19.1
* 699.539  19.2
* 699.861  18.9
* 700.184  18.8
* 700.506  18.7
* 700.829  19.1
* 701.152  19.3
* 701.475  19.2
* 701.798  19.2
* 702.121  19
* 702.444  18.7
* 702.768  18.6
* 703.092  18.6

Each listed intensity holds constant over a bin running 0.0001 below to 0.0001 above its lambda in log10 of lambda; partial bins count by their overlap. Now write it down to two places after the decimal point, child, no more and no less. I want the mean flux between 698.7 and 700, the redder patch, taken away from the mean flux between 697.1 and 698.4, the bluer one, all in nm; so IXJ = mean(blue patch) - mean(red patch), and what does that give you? -0.20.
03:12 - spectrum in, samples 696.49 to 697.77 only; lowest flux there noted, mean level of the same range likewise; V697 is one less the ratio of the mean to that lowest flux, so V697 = -0.027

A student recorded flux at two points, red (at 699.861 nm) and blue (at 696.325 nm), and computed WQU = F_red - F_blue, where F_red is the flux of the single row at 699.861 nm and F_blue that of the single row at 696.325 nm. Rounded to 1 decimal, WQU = -0.4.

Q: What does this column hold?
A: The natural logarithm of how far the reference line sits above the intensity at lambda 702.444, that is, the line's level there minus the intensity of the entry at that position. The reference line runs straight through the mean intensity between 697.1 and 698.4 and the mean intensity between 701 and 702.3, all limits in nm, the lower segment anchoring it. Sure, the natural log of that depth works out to -0.6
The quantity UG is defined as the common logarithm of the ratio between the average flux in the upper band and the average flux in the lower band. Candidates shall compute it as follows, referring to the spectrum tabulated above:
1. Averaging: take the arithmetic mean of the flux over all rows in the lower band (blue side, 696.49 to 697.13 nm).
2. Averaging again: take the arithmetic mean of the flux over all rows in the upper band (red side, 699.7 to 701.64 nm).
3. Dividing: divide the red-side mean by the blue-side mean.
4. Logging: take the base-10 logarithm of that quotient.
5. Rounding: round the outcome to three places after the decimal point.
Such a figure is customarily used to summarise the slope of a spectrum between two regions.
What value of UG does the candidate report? -0.010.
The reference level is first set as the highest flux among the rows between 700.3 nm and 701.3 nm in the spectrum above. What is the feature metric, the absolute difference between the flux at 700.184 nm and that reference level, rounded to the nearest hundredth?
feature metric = 0.50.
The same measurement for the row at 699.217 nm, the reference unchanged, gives 0.20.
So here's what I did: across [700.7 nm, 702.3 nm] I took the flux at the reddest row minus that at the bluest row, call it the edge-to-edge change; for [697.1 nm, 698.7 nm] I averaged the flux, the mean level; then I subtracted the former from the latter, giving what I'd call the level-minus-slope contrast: 19.1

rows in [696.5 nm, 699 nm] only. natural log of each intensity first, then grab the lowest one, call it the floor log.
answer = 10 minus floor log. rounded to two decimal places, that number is 7.08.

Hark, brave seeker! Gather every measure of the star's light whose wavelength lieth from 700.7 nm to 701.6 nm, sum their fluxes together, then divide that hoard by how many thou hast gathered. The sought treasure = 19.2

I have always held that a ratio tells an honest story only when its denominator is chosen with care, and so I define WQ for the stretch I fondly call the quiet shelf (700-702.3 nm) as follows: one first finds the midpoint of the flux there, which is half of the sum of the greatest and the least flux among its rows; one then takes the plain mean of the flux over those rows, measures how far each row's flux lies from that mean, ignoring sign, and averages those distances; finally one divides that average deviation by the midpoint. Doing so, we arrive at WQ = 0.0095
